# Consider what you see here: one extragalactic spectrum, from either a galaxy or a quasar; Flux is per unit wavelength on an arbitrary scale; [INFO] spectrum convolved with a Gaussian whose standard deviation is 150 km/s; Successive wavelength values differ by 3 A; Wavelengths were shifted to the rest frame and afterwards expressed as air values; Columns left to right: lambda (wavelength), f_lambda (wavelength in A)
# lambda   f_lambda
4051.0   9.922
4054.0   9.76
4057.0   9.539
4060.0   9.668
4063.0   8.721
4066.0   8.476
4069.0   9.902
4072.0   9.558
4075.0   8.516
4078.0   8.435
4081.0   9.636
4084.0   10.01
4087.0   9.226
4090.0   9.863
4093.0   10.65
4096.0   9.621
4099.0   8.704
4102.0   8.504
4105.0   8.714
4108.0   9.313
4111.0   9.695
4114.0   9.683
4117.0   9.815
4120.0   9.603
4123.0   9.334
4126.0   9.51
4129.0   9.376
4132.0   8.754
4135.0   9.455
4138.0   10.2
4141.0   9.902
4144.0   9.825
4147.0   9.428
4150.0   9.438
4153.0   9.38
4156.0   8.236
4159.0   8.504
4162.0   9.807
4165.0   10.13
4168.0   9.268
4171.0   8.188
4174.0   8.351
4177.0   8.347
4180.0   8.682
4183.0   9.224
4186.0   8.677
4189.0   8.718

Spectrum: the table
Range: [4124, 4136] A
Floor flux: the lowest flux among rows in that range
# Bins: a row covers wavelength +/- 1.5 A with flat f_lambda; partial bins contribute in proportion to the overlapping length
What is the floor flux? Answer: 8.754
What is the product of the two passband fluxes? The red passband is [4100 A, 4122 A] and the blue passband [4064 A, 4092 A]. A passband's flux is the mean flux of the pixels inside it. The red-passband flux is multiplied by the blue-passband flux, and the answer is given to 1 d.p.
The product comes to 86.7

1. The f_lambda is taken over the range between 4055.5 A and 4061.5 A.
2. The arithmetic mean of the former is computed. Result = 9.60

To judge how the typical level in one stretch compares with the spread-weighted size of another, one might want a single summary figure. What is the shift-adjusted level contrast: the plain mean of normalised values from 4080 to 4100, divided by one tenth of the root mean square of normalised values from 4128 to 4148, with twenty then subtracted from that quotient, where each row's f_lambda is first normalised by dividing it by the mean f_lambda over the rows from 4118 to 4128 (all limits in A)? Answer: -9.9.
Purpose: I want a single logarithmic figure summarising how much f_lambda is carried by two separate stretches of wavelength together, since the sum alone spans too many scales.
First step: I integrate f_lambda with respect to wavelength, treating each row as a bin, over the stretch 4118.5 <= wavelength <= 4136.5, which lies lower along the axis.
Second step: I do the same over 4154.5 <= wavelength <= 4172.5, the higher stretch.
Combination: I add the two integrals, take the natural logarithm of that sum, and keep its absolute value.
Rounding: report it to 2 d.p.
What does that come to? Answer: 5.80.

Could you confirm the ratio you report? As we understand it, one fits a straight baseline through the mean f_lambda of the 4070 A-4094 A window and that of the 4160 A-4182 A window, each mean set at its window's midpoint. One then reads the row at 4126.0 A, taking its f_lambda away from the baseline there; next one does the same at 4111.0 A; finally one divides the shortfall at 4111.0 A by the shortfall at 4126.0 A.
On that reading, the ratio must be 1.3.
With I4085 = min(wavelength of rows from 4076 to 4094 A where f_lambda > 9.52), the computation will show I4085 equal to 4081.0 A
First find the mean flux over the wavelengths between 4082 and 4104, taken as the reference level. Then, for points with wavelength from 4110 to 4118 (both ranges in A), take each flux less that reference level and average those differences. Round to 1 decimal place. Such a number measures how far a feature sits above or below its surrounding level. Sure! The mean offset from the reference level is 0.2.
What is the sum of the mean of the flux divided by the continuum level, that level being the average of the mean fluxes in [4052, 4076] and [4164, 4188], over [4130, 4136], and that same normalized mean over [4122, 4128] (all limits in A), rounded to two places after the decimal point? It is 2.04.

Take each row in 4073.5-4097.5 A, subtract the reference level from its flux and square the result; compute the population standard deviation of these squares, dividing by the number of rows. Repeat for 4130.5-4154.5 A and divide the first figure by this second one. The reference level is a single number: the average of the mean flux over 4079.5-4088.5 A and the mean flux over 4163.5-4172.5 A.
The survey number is 2.3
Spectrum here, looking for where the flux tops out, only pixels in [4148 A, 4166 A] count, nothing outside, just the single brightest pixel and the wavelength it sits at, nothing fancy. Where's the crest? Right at 4165.0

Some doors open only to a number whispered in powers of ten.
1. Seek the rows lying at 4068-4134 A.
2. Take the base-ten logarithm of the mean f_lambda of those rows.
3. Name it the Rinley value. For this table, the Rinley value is 0.972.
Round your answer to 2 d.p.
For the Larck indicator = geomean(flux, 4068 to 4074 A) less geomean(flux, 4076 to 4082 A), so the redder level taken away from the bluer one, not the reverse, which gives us 0.71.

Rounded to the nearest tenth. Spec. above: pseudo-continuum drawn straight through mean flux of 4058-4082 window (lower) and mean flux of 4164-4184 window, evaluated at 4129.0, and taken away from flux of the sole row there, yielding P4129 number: 0.4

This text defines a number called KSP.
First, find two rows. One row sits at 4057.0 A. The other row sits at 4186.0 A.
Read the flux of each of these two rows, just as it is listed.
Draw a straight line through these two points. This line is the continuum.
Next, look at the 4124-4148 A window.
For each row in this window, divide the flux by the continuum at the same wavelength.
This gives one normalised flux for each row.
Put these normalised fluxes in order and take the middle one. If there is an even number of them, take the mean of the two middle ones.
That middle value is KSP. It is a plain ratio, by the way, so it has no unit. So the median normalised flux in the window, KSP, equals 1.05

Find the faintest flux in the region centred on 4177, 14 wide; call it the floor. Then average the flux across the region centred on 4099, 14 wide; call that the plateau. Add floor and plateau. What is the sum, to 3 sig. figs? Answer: 17.4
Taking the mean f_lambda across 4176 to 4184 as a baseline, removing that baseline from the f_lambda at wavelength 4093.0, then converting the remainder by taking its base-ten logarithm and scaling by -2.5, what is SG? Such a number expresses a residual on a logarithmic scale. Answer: -0.7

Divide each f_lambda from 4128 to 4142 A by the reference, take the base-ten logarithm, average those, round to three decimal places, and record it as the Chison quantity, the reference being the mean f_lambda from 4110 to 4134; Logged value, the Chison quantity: 0.002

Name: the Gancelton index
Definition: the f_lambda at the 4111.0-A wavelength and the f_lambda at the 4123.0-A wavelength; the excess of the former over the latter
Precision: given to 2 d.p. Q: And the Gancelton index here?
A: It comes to 0.36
